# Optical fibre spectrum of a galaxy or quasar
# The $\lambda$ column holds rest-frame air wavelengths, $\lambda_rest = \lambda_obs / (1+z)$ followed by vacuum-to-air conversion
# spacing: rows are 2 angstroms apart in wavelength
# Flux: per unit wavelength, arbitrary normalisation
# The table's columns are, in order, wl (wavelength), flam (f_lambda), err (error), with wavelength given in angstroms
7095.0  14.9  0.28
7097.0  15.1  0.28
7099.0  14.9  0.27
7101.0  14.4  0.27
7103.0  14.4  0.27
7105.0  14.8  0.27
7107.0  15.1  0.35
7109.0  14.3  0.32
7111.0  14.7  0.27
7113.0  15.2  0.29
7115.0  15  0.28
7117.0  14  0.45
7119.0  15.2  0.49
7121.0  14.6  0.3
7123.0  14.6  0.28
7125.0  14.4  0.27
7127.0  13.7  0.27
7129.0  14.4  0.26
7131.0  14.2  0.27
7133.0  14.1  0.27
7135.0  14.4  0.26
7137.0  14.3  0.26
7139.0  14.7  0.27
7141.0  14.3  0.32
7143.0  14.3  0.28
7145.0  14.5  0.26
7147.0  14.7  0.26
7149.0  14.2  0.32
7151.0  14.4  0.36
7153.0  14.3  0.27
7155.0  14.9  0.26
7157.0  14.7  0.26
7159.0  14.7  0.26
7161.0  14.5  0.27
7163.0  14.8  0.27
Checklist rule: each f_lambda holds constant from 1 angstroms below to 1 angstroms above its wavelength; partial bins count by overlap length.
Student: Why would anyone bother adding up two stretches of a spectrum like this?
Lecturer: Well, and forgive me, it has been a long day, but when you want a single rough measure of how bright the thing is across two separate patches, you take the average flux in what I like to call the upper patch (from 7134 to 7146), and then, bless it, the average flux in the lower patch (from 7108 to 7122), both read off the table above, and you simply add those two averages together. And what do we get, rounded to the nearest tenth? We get 29.1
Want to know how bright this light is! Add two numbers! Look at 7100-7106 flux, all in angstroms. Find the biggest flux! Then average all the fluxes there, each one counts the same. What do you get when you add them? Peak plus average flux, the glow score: 29.3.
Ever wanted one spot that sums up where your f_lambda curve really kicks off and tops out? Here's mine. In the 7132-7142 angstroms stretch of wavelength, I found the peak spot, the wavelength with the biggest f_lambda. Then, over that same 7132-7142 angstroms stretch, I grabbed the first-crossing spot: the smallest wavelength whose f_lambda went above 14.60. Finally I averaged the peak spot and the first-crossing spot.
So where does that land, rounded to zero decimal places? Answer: 7139 angstroms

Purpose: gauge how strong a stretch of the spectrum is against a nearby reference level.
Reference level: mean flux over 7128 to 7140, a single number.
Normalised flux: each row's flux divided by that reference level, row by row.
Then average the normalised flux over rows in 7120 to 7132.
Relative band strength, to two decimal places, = 1.00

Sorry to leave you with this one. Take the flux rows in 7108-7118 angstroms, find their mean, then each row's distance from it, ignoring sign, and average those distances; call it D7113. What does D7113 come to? 0.39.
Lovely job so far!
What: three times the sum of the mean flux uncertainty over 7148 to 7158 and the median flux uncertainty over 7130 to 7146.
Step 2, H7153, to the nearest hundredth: 1.69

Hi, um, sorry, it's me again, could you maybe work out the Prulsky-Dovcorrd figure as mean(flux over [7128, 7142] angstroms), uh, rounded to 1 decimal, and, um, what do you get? 14.3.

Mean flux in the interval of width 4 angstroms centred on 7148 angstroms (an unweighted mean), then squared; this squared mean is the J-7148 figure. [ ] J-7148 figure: 209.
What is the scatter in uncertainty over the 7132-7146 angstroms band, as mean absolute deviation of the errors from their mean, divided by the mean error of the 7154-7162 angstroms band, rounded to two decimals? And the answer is 0.06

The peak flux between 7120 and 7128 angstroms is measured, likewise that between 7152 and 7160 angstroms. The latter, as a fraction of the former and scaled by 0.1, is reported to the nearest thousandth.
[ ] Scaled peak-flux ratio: 0.102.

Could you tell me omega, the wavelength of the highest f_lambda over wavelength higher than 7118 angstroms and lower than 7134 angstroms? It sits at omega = 7119.0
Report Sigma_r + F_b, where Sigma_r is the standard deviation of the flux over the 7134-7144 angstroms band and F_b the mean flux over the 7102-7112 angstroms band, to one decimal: 14.8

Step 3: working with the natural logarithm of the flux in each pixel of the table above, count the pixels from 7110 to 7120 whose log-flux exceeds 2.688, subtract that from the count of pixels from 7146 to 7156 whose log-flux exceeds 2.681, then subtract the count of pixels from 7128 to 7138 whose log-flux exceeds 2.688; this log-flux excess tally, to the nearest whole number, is -1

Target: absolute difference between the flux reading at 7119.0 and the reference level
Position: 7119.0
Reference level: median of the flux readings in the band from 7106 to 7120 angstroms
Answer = 0.2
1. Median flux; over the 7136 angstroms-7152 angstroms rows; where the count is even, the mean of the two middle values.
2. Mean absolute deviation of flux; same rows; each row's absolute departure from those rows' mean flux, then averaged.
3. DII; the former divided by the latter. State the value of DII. 92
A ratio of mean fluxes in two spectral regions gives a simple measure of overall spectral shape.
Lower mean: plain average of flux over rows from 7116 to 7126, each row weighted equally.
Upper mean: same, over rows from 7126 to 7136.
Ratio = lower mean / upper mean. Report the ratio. 1.03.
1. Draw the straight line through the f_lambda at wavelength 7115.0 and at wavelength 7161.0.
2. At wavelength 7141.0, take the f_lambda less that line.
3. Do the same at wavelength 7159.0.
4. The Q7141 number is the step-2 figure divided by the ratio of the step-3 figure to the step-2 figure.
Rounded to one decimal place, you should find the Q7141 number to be 1.0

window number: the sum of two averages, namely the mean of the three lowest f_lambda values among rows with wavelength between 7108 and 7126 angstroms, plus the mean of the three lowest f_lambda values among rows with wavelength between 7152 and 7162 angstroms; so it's 28.7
